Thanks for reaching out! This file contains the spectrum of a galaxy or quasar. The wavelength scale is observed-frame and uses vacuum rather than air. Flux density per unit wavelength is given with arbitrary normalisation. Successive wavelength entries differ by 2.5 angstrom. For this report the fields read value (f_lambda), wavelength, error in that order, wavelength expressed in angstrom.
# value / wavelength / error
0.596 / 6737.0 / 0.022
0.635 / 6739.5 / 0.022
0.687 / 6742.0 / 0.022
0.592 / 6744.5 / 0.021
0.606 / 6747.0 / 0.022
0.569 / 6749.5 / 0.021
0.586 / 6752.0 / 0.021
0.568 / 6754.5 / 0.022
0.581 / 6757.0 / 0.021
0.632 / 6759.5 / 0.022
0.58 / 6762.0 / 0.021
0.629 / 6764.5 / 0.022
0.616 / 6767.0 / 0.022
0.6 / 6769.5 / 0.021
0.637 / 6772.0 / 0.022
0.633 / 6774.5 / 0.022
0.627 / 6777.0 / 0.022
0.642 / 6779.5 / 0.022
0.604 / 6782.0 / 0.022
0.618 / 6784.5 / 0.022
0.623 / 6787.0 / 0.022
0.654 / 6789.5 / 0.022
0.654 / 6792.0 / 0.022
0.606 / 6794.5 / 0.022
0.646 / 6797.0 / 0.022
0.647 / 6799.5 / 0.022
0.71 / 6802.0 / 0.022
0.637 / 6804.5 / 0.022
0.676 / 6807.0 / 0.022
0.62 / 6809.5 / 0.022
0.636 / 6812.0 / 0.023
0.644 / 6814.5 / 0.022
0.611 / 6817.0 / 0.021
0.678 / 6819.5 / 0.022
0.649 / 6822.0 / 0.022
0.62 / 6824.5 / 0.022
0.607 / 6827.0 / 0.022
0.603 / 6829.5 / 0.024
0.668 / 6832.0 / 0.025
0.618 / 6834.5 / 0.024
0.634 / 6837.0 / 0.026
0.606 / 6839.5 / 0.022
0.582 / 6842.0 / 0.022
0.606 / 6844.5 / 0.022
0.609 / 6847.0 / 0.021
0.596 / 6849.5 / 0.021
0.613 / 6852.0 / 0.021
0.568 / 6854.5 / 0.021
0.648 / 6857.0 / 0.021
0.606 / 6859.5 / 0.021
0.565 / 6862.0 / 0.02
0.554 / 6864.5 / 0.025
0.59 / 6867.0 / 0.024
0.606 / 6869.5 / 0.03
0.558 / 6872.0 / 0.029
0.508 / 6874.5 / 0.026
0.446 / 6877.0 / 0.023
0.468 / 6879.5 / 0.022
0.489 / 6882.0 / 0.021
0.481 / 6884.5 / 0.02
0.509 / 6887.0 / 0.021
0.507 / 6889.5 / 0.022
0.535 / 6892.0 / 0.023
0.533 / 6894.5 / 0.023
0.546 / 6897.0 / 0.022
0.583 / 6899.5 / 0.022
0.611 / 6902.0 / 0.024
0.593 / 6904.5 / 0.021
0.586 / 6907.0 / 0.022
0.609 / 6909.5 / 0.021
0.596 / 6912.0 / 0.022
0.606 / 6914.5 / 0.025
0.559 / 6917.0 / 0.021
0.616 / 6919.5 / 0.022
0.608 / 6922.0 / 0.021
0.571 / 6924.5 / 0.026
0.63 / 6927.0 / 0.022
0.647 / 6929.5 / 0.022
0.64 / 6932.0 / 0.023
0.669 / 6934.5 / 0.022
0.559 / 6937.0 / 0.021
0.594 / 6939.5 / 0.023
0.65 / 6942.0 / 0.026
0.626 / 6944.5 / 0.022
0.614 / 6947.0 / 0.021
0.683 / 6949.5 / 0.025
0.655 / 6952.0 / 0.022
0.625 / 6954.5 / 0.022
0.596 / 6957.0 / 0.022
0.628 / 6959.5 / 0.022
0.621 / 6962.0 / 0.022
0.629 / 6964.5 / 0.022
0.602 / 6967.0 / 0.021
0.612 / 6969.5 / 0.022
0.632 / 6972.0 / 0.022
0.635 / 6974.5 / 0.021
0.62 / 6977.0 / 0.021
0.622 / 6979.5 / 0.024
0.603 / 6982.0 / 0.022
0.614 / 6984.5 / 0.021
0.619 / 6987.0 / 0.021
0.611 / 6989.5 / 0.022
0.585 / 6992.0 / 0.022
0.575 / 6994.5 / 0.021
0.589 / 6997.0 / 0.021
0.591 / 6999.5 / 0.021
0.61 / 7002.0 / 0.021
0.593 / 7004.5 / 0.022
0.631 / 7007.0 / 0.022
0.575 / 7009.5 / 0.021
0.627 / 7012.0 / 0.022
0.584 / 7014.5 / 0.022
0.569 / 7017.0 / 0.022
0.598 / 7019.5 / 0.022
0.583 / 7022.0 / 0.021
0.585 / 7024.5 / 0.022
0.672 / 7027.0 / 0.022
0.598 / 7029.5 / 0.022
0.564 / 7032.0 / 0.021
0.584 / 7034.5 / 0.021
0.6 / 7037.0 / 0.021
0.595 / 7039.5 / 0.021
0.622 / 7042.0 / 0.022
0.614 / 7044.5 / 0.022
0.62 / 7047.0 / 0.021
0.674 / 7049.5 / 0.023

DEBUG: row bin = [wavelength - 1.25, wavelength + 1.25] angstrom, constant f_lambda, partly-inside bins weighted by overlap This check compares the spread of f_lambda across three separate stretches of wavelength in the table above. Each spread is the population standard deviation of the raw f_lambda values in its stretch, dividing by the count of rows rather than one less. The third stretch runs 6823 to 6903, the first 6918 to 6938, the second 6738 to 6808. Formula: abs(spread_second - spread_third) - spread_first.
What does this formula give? -0.015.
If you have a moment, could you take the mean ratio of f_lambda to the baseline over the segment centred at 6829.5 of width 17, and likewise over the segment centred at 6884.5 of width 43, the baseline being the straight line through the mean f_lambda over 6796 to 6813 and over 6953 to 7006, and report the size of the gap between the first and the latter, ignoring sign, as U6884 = 0.12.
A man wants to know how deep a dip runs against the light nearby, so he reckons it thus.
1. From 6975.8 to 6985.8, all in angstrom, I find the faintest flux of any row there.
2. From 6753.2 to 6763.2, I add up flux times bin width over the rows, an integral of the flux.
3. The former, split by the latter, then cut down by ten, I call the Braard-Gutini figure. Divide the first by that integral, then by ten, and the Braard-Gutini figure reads 0.0102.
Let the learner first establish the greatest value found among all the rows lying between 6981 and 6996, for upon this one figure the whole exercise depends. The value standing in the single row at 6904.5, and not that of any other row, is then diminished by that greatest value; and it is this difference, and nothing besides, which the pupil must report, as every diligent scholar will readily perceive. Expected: -0.026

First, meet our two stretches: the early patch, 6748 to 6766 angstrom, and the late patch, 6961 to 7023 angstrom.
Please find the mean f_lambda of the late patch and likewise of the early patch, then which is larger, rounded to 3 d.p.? 0.605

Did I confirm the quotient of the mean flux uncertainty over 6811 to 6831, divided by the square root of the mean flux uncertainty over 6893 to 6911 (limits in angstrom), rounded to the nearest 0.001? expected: 0.150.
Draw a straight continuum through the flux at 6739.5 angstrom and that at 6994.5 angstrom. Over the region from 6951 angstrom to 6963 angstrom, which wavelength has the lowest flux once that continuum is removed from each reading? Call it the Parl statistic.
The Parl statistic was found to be 6957.0 angstrom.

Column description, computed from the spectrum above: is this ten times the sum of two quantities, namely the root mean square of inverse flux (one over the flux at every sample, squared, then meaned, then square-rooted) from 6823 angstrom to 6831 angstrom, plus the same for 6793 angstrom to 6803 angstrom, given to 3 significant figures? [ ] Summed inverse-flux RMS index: 31.8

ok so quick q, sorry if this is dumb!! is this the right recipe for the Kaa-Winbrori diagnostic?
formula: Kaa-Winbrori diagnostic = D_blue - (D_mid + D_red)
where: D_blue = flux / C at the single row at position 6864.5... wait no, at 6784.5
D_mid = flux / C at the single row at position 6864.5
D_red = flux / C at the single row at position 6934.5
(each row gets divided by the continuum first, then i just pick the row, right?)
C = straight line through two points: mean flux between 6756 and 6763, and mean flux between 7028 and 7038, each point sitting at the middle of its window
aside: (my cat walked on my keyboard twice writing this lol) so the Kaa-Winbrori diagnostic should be -1.03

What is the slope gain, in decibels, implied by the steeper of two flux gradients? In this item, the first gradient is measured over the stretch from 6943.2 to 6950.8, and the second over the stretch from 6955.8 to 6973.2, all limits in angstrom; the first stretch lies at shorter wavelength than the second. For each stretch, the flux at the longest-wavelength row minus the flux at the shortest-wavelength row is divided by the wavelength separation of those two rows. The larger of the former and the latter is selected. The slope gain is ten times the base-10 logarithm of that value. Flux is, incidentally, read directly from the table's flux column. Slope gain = -19.4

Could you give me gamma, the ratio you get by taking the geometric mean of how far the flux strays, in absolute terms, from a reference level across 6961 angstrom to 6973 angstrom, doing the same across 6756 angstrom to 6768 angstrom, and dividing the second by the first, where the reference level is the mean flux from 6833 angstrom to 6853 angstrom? 1.8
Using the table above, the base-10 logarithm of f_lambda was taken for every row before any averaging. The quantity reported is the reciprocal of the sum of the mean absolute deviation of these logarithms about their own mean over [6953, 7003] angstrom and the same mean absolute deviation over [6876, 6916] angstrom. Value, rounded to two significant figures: 21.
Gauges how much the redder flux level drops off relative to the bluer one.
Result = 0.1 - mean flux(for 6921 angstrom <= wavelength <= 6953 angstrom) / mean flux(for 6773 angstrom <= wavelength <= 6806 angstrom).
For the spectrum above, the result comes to -0.88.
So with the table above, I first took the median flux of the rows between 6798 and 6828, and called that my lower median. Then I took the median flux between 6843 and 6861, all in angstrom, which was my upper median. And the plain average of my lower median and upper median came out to 0.623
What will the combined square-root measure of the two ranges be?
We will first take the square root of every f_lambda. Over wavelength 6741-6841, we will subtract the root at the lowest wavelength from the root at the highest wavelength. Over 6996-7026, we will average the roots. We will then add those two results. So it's 0.72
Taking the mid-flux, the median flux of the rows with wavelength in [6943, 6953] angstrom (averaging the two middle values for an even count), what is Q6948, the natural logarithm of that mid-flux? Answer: -0.45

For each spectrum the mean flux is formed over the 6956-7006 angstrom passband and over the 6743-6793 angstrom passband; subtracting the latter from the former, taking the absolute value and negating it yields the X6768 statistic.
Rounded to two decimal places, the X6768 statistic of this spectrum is 0.00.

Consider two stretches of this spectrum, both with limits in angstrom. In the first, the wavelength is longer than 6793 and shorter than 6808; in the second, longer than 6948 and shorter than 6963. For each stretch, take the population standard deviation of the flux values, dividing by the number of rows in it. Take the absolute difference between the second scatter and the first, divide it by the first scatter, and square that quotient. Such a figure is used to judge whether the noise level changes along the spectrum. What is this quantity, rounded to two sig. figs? 0.023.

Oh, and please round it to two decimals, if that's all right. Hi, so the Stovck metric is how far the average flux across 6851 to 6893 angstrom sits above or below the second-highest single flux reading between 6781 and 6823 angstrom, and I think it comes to -0.13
